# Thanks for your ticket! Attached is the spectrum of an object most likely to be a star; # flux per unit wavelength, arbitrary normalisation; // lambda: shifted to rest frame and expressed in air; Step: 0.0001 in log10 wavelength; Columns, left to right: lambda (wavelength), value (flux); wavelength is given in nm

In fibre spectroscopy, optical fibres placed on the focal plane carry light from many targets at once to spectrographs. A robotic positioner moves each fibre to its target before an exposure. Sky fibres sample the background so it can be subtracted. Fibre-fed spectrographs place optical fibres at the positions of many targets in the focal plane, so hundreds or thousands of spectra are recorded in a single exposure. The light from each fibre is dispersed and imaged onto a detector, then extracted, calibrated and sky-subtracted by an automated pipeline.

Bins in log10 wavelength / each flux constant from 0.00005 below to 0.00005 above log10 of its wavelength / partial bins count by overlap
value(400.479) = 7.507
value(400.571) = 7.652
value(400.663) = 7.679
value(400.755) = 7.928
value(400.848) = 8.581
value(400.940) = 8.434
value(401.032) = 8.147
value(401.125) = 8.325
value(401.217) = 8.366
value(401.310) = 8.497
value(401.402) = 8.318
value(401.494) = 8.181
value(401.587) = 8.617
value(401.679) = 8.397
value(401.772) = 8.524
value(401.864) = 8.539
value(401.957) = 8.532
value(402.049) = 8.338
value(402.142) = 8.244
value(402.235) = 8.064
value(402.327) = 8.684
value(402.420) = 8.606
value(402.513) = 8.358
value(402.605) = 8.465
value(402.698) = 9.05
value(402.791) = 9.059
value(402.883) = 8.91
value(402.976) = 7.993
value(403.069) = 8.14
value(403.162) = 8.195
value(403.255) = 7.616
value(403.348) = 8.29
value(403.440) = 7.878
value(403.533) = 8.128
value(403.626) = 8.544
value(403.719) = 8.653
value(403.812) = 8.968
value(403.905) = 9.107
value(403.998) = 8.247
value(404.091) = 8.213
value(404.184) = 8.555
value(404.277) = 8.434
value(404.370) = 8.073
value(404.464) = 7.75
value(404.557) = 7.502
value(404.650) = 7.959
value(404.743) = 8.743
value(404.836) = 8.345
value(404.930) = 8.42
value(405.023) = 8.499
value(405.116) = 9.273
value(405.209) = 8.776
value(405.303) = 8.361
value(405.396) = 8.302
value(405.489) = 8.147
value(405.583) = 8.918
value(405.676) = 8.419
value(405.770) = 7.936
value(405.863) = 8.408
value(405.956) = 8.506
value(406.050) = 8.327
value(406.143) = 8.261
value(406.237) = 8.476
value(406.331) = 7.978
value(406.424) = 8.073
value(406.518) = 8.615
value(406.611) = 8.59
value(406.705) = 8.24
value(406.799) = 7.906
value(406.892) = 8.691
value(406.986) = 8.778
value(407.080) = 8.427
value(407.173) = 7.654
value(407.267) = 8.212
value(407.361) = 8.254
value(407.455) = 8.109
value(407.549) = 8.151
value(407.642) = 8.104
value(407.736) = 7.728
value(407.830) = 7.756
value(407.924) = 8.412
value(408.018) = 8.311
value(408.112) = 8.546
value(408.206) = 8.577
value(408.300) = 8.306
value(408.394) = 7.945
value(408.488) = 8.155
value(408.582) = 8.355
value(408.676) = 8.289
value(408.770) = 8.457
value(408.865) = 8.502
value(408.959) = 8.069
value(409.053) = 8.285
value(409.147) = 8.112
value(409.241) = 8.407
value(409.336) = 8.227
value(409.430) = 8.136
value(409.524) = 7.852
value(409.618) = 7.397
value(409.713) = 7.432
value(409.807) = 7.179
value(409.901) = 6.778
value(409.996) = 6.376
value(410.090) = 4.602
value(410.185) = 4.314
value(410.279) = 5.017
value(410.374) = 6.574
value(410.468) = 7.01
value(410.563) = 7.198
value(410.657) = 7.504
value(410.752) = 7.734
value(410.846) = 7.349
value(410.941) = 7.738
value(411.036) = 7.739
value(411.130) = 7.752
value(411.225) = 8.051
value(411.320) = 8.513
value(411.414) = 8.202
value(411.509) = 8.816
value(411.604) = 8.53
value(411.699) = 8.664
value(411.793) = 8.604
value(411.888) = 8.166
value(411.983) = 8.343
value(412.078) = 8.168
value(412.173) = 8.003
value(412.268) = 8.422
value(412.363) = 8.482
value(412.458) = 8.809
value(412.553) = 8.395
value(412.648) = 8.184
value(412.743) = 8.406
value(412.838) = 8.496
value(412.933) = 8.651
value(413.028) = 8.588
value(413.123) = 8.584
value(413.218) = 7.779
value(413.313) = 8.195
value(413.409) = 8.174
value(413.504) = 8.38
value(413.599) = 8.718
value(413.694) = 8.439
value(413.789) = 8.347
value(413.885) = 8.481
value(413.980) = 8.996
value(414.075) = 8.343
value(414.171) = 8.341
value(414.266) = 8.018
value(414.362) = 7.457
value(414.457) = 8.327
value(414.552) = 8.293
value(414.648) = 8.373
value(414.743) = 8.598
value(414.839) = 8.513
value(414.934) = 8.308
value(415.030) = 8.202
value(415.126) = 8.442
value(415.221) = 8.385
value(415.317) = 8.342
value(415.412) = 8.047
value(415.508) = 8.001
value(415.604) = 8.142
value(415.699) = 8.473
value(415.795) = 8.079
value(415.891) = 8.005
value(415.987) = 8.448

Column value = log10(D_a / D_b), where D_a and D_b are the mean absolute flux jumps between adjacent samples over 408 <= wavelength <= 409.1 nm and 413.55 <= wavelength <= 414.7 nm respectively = -0.2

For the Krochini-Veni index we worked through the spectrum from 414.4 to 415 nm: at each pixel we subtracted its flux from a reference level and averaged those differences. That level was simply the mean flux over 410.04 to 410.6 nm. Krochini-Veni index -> -2.62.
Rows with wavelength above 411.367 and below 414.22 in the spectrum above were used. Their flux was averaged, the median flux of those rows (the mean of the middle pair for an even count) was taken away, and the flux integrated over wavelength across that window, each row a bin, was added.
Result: 24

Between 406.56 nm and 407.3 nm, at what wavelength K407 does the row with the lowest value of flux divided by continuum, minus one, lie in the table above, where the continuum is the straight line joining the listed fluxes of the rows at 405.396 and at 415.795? 407.173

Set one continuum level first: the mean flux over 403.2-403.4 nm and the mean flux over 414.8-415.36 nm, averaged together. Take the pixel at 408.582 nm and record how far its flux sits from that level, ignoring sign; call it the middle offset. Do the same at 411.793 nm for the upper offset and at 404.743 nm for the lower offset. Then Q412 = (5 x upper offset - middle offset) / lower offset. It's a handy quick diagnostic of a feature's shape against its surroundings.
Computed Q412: 3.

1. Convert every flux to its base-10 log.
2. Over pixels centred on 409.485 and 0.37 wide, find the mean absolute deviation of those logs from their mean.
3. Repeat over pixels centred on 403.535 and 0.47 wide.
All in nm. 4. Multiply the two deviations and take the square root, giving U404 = 0.014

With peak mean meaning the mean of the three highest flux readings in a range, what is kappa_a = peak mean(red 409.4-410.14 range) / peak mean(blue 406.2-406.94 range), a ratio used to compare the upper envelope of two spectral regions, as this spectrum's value 0.90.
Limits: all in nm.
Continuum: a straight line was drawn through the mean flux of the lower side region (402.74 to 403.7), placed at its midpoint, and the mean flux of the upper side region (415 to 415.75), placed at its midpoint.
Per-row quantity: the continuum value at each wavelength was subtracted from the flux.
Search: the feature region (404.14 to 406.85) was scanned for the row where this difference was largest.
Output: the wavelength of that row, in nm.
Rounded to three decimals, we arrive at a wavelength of 405.116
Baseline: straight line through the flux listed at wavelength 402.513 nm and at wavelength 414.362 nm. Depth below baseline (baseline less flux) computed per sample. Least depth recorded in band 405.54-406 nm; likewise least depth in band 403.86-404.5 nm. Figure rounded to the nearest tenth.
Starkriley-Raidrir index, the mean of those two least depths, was -0.8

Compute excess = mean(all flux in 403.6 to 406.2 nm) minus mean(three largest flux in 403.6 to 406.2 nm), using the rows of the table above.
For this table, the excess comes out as -0.70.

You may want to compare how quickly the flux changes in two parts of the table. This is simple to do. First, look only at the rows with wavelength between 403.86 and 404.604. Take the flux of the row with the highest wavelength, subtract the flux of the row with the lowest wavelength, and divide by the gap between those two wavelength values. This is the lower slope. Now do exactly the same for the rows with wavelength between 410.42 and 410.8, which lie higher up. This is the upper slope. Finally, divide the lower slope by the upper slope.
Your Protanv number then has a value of -1.0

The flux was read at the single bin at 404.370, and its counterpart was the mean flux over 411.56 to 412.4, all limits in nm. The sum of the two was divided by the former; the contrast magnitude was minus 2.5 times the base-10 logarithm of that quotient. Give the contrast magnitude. -0.773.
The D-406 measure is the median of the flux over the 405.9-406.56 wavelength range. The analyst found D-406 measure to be 8.33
